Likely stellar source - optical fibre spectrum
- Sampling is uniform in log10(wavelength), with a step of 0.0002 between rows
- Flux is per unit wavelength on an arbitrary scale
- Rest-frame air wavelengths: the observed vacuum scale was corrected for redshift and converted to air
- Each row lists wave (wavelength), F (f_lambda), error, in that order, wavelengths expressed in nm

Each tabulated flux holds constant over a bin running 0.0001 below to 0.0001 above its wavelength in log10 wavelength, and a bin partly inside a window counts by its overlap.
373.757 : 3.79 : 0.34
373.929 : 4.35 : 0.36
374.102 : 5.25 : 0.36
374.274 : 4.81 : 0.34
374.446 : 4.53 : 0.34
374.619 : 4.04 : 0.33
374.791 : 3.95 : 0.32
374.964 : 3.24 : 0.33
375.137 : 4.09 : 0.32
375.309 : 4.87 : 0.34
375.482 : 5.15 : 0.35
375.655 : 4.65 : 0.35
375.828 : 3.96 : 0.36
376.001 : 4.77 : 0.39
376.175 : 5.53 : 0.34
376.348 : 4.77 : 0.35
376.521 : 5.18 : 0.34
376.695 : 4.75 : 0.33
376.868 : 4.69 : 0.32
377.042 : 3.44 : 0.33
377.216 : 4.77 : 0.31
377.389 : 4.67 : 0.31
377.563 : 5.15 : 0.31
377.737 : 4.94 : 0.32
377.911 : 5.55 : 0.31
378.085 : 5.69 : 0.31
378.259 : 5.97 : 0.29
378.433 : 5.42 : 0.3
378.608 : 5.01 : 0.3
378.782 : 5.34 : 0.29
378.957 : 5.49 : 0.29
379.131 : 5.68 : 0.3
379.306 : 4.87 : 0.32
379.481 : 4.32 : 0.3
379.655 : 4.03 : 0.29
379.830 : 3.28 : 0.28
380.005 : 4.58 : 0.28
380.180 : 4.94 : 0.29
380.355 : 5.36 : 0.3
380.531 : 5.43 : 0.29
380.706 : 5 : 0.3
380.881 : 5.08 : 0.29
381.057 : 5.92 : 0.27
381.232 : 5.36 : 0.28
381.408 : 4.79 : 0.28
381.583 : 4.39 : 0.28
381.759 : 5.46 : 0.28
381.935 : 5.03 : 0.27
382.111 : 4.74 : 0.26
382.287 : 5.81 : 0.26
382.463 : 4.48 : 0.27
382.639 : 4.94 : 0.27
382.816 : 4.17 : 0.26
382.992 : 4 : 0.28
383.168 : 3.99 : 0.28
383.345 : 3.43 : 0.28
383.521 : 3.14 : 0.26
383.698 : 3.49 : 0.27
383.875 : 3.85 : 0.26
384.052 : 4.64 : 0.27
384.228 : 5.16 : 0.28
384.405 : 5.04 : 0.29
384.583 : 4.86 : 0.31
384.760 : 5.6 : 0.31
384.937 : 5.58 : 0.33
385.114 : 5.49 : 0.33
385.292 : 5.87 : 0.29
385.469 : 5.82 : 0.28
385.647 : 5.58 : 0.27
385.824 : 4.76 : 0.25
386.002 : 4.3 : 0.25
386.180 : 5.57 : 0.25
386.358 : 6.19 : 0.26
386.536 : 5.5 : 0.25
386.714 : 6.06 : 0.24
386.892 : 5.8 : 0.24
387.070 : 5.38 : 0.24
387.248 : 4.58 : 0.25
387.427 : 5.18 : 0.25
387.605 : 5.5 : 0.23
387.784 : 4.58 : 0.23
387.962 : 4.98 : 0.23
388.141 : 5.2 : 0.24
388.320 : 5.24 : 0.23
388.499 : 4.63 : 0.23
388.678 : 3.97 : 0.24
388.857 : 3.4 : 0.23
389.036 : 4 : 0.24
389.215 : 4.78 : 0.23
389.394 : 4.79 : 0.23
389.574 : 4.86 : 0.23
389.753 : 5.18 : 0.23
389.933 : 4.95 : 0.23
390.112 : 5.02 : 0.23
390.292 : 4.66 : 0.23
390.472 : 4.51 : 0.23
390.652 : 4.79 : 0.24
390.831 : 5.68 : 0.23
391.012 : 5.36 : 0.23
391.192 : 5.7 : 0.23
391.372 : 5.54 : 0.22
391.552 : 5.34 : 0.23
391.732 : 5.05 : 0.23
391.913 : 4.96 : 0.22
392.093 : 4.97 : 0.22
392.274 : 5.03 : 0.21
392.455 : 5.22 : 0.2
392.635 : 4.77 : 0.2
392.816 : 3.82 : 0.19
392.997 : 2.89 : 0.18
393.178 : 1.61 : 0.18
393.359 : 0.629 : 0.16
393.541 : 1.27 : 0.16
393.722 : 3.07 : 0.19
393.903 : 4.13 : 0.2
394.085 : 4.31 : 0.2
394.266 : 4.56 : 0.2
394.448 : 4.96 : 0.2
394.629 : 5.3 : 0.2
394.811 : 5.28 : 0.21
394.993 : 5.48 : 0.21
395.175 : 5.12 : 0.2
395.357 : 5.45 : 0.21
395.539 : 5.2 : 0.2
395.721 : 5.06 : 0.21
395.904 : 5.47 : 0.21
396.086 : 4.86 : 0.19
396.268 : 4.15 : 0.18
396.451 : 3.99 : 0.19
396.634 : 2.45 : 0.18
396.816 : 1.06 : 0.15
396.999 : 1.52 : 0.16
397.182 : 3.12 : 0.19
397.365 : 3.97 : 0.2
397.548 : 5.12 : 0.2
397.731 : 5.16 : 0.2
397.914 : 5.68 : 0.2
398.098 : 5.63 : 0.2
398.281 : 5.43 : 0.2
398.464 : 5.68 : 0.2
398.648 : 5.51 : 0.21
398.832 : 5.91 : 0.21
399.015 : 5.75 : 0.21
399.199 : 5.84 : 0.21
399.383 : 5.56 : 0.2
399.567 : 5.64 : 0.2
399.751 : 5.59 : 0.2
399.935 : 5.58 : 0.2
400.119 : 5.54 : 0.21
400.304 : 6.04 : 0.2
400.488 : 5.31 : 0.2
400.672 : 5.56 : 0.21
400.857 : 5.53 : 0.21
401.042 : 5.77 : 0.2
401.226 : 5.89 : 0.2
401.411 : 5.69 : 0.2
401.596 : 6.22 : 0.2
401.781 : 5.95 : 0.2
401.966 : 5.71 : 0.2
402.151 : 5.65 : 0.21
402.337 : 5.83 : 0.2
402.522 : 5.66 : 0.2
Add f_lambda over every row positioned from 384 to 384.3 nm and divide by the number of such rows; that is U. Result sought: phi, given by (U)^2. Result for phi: 24.0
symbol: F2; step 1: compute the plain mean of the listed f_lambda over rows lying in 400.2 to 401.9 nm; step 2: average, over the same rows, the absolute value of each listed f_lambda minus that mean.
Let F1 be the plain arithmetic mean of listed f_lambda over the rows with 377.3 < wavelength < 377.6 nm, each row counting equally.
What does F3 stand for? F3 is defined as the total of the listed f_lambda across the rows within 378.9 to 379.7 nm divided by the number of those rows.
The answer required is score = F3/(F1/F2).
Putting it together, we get 0.22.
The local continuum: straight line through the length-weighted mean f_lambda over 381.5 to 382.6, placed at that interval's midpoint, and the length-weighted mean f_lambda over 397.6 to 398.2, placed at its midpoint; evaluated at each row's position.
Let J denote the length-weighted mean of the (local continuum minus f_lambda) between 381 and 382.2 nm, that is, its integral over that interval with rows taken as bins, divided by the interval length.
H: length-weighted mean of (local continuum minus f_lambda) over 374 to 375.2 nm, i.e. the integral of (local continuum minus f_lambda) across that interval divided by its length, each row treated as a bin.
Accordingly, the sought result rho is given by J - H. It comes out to -0.6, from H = 0.5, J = -0.11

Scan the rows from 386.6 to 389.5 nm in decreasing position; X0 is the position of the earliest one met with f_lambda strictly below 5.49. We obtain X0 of 389.394 nm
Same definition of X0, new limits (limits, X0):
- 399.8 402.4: 400.488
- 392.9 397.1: 396.999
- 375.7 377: 376.868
